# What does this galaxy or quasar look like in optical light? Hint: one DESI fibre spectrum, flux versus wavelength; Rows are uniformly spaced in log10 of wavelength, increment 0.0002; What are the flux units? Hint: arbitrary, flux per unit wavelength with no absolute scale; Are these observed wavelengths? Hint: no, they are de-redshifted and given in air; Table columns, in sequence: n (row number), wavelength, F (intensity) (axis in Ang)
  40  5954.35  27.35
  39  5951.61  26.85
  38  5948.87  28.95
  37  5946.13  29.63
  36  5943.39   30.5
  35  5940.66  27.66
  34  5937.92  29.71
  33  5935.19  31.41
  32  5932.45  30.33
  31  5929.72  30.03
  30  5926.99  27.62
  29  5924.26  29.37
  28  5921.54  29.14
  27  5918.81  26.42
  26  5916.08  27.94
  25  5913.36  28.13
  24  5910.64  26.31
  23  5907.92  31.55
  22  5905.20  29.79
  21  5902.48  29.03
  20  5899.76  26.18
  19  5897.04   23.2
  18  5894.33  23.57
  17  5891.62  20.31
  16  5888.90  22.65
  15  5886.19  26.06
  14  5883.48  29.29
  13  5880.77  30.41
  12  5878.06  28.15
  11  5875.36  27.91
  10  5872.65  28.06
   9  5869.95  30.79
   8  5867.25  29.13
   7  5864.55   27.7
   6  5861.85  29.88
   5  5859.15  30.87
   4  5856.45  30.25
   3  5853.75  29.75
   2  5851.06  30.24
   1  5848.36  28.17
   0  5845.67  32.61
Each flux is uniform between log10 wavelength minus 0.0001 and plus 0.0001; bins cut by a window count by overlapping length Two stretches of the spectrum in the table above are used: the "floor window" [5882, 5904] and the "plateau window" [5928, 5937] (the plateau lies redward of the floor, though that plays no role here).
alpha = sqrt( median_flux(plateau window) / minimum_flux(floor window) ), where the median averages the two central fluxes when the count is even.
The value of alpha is 1.22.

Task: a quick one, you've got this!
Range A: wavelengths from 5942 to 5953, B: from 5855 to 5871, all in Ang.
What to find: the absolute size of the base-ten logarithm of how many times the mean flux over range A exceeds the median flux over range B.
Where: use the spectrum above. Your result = 0.016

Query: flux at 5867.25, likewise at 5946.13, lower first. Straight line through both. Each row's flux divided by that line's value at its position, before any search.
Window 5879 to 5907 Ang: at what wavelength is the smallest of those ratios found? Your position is 5891.62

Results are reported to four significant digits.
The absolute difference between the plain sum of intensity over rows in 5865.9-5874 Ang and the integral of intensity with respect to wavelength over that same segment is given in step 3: 149.8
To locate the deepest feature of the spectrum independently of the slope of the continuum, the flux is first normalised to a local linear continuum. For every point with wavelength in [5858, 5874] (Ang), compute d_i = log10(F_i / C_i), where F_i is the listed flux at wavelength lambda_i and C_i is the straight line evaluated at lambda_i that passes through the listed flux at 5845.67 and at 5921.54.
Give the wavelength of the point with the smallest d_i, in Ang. 5864.55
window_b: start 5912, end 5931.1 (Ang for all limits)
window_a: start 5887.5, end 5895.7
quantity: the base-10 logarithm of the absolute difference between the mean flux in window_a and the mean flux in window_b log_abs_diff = 0.79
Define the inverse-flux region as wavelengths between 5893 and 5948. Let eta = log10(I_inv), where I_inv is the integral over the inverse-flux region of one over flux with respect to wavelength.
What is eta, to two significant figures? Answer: 0.29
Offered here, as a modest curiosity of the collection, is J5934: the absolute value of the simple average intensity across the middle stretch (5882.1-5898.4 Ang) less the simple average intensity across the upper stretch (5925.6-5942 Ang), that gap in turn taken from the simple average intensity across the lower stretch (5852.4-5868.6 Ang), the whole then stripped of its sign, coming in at 24.3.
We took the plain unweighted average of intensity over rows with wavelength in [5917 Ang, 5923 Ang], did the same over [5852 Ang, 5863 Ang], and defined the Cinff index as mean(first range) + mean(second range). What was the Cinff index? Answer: 58.0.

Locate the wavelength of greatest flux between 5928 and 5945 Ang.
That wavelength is 5935.19 Ang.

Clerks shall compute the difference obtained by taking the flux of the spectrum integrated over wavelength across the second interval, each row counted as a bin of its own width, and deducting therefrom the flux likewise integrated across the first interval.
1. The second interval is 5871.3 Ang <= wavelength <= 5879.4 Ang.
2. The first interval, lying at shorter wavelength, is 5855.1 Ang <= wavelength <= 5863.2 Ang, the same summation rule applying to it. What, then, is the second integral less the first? -18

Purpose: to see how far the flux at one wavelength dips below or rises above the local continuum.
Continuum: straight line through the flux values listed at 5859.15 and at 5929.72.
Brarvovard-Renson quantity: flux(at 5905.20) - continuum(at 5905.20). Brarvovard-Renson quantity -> -0.5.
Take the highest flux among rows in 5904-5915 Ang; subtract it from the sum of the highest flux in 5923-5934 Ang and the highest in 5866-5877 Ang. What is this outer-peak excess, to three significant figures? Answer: 29.6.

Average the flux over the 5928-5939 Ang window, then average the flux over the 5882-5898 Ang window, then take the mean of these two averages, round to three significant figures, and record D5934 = 27.3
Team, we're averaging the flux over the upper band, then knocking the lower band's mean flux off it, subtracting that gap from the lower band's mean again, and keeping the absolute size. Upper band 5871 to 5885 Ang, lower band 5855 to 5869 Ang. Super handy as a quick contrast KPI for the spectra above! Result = 30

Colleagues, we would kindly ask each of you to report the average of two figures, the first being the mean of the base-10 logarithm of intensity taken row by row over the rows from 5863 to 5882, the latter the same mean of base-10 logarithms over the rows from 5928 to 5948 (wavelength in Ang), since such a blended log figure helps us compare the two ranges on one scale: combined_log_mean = 1.47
